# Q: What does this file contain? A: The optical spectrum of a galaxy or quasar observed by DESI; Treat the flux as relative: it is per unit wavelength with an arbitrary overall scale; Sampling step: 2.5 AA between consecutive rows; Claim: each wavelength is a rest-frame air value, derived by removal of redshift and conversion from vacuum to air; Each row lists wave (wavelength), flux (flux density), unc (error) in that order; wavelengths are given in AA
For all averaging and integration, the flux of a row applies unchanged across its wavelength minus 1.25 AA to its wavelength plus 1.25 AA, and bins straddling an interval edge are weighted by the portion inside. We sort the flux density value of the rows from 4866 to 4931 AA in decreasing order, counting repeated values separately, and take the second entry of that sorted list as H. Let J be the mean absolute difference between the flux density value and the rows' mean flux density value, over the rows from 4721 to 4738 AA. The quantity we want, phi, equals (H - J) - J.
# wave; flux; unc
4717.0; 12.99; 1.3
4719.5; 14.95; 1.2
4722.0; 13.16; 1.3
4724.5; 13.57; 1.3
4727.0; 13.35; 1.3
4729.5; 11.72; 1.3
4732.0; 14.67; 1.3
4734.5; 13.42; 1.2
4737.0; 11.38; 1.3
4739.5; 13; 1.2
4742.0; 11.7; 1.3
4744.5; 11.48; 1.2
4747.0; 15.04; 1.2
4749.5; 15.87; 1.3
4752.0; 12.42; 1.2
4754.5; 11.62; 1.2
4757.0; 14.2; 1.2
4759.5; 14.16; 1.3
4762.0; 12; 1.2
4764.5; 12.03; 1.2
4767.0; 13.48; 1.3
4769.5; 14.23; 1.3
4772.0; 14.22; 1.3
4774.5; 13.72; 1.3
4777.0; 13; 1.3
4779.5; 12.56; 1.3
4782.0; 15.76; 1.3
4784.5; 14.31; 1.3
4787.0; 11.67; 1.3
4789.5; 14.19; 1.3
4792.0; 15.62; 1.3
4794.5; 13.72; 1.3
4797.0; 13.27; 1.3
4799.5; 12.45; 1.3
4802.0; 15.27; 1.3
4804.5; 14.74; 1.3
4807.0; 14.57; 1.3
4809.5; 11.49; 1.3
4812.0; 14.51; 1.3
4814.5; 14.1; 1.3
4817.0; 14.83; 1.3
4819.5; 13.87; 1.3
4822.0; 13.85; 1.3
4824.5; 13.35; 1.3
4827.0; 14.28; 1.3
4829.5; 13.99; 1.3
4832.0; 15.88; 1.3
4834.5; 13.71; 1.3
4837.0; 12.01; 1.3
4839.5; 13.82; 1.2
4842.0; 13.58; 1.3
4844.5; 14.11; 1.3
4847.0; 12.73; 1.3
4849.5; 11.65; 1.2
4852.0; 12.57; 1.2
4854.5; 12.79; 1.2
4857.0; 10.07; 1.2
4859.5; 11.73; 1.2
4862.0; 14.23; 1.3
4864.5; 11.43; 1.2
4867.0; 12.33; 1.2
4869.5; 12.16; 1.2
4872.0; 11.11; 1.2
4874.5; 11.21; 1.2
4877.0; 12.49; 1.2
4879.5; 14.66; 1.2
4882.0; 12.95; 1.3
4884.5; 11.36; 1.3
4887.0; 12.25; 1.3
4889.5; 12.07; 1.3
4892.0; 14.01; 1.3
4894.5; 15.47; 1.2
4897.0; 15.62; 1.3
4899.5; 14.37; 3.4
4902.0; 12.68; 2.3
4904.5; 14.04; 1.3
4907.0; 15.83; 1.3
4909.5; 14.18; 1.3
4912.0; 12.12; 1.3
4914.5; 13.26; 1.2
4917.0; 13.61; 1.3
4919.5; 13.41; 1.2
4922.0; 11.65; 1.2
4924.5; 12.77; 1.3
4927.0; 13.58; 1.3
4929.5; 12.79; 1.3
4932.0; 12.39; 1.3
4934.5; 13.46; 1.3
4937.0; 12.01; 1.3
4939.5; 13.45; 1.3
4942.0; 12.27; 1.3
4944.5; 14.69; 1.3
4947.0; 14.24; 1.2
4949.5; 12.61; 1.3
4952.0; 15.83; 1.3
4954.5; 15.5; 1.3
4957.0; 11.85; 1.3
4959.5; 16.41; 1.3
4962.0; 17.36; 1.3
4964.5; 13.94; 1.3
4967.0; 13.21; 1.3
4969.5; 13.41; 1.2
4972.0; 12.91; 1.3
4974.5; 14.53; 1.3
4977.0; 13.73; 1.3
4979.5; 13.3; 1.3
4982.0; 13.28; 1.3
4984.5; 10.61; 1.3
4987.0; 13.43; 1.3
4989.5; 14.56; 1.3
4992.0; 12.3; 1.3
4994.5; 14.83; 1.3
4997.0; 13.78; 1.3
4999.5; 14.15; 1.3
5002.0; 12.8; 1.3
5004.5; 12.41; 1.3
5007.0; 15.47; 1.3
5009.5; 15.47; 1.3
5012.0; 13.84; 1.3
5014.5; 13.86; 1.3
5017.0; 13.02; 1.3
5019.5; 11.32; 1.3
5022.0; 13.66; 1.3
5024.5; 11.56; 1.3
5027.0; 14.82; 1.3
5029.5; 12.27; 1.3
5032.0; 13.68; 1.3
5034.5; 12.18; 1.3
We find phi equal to 13.9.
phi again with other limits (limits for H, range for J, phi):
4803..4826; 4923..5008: 12.6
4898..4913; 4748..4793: 12.1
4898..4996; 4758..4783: 14.6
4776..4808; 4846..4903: 13.4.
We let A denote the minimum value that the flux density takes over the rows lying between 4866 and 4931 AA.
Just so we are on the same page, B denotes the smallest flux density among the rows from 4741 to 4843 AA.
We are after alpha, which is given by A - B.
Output -0.37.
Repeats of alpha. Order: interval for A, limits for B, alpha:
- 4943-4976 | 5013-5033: 0.53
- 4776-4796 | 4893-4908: -1.01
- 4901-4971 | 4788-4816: 0.16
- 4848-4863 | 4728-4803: -1.31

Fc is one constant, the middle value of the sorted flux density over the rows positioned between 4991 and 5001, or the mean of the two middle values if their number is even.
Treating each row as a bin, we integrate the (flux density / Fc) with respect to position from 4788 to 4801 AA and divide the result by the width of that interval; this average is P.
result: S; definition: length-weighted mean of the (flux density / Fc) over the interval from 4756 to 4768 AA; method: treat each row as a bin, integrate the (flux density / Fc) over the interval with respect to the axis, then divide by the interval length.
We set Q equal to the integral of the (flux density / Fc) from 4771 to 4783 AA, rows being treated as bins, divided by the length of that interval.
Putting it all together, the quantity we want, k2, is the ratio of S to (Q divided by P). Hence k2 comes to 0.94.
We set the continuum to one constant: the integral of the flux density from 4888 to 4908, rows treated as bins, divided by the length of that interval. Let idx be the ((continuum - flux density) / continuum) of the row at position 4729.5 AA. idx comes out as 0.18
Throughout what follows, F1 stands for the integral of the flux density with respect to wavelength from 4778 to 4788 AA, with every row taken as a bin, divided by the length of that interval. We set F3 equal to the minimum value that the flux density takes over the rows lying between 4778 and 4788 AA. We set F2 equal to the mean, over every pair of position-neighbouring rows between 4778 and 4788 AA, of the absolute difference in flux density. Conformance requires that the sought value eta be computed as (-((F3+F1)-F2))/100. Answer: -0.228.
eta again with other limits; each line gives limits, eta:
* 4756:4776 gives -0.248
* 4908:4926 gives -0.236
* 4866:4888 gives -0.223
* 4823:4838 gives -0.245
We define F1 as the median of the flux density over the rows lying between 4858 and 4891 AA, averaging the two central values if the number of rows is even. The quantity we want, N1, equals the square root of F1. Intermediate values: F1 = 12.2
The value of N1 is 3.49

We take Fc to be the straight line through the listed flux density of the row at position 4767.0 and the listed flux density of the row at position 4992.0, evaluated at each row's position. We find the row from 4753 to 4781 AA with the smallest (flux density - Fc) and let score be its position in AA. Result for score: 4754.5 AA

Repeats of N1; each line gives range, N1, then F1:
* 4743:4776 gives 3.70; 13.7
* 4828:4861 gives 3.58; 12.8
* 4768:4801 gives 3.70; 13.7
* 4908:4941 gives 3.64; 13.3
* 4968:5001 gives 3.66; 13.4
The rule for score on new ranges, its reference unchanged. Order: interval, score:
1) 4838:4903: 4857.0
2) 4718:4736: 4729.5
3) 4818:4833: 4824.5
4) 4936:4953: 4937.0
